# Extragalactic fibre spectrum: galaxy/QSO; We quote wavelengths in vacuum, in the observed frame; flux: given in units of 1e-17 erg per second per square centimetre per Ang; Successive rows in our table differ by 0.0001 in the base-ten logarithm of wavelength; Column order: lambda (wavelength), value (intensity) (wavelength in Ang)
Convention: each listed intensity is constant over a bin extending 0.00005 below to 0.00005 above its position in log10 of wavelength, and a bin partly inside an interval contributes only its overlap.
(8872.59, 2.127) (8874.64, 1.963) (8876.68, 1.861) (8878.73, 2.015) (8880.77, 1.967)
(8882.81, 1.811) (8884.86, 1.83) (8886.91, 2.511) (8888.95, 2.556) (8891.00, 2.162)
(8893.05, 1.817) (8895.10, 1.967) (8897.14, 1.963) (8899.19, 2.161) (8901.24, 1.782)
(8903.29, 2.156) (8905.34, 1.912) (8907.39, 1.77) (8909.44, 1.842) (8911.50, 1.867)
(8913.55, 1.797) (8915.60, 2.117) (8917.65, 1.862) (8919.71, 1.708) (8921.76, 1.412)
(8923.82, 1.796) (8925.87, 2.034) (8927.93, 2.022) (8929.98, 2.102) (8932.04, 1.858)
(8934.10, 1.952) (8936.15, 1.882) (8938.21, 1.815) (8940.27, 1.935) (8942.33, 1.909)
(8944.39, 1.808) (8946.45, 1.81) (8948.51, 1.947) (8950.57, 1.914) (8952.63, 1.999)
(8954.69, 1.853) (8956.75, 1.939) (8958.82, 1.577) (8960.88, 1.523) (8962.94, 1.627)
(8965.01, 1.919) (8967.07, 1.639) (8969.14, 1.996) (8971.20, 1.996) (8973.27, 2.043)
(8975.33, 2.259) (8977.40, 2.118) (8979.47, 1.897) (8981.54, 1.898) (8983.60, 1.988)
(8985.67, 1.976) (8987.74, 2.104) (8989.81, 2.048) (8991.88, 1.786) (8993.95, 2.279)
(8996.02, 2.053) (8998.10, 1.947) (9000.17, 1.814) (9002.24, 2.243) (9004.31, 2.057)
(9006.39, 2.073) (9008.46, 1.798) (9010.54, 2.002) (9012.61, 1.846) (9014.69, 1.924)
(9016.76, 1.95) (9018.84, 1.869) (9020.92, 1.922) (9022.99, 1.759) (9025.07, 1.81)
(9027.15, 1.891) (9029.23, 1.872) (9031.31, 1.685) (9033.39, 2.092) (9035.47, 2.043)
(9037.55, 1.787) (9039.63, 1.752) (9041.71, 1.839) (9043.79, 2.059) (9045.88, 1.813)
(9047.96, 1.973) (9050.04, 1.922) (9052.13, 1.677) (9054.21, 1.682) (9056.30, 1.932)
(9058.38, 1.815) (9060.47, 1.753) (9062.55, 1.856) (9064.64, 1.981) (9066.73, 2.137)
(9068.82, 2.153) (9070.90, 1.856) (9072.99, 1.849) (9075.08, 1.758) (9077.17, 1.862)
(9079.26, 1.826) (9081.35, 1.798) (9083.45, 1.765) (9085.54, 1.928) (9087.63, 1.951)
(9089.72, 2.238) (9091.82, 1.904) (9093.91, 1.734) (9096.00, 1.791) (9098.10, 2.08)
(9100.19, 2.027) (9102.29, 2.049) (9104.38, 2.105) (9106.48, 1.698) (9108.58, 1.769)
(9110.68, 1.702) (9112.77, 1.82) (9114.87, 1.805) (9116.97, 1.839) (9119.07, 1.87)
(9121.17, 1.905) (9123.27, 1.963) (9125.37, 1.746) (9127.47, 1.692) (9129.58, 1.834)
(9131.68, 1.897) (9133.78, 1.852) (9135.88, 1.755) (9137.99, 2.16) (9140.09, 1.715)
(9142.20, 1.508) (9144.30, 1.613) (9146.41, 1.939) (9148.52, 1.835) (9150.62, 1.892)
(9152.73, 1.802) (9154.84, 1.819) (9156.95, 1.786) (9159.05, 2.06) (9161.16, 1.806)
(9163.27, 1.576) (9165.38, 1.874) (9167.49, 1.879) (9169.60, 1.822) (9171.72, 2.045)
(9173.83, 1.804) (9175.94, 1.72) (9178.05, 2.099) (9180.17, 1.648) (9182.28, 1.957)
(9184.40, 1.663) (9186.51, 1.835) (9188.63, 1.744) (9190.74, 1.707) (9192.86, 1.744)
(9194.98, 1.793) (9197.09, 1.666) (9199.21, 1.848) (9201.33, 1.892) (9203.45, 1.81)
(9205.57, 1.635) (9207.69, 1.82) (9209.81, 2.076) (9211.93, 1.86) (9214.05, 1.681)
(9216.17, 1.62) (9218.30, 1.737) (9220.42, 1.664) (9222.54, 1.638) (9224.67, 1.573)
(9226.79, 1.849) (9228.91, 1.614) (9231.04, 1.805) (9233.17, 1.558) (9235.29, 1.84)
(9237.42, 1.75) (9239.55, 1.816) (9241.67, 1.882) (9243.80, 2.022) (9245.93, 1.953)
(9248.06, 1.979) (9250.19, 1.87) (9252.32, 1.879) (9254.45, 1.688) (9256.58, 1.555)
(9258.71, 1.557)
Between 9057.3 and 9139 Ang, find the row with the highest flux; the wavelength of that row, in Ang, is 9089.72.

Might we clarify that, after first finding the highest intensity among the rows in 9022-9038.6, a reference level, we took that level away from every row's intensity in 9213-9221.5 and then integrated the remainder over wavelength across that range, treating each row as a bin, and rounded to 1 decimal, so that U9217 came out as -3.5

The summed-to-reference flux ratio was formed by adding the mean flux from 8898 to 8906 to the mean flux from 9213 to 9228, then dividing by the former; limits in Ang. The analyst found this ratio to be 1.84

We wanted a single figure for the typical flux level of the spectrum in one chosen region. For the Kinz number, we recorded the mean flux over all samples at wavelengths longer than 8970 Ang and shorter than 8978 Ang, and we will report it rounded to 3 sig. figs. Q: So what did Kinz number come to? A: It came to 2.10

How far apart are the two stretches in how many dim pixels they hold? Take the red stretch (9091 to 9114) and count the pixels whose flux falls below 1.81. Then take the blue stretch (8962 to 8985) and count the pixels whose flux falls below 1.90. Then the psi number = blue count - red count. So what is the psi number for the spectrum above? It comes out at -1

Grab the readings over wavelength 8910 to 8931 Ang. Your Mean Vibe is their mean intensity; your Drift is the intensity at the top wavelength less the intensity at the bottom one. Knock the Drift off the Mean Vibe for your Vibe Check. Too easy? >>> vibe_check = 1.64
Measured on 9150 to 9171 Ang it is 1.90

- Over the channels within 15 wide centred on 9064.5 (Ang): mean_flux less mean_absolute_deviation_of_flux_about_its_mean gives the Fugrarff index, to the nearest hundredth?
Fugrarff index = 1.80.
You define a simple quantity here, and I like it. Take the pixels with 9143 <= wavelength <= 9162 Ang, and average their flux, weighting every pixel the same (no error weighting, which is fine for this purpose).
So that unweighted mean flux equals 1.84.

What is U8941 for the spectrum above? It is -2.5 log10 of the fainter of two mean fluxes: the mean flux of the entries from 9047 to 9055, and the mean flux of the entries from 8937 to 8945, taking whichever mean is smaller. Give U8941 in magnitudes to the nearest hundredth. -0.65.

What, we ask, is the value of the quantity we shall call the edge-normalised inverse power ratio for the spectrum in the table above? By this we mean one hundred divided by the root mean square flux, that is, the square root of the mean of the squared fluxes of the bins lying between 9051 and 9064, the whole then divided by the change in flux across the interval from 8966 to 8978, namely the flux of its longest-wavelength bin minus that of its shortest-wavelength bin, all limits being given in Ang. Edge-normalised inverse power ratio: 117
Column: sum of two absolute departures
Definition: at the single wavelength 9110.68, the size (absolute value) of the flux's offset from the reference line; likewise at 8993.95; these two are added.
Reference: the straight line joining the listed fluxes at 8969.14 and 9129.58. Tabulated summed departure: 0.46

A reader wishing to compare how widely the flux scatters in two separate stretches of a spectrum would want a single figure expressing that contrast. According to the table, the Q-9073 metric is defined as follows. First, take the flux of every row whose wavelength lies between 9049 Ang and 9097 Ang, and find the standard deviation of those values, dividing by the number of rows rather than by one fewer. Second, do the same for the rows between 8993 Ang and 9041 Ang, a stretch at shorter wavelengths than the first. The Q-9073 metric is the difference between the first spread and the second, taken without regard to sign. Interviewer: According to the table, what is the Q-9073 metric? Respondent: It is 0.009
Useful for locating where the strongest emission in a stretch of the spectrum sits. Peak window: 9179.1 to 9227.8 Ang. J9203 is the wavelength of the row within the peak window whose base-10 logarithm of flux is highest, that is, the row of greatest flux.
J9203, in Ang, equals 9209.81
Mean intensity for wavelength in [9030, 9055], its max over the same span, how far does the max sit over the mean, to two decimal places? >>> 0.23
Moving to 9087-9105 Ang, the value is 0.25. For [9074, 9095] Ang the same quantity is 0.36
